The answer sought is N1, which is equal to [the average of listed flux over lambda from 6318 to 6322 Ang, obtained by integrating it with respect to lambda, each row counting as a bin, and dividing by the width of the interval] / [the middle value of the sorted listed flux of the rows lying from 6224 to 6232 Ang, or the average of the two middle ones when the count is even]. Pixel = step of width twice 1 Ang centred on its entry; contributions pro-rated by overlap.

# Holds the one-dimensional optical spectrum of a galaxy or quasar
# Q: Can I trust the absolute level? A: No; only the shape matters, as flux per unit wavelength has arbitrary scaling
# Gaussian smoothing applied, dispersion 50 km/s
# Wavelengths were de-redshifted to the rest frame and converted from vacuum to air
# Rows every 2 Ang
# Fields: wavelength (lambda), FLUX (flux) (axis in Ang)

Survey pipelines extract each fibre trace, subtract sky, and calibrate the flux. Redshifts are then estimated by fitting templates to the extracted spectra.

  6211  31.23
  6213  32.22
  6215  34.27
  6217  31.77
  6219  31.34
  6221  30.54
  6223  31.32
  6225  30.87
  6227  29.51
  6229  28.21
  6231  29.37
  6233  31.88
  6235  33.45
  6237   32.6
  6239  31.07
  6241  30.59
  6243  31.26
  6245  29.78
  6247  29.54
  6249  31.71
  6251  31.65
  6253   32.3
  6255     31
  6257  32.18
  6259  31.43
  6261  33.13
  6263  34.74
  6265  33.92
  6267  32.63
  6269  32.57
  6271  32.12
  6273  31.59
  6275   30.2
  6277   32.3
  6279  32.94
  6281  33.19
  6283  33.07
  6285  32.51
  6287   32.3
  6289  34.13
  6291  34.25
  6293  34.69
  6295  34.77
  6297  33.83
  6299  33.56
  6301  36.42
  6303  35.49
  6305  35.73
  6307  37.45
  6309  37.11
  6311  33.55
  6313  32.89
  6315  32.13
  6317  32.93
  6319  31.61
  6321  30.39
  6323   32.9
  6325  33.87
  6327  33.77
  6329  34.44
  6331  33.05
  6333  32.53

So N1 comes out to 1.05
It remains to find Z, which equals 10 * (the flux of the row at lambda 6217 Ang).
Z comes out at 318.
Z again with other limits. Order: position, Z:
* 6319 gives 316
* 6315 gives 321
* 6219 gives 313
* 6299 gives 336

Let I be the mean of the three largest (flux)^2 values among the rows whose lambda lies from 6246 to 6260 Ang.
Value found 1028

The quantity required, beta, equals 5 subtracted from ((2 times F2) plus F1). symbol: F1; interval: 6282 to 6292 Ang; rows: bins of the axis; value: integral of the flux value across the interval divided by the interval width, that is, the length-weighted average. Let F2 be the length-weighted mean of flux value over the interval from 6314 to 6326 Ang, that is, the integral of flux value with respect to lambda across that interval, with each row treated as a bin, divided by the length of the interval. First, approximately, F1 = 33.3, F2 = 32.3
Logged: 92.9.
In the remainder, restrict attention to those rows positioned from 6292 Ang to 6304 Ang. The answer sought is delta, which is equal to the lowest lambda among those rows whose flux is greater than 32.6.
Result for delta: 6293 Ang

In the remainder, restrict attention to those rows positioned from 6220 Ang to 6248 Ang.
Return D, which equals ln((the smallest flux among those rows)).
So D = 3.34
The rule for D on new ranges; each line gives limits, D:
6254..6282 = 3.41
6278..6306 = 3.48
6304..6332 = 3.41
